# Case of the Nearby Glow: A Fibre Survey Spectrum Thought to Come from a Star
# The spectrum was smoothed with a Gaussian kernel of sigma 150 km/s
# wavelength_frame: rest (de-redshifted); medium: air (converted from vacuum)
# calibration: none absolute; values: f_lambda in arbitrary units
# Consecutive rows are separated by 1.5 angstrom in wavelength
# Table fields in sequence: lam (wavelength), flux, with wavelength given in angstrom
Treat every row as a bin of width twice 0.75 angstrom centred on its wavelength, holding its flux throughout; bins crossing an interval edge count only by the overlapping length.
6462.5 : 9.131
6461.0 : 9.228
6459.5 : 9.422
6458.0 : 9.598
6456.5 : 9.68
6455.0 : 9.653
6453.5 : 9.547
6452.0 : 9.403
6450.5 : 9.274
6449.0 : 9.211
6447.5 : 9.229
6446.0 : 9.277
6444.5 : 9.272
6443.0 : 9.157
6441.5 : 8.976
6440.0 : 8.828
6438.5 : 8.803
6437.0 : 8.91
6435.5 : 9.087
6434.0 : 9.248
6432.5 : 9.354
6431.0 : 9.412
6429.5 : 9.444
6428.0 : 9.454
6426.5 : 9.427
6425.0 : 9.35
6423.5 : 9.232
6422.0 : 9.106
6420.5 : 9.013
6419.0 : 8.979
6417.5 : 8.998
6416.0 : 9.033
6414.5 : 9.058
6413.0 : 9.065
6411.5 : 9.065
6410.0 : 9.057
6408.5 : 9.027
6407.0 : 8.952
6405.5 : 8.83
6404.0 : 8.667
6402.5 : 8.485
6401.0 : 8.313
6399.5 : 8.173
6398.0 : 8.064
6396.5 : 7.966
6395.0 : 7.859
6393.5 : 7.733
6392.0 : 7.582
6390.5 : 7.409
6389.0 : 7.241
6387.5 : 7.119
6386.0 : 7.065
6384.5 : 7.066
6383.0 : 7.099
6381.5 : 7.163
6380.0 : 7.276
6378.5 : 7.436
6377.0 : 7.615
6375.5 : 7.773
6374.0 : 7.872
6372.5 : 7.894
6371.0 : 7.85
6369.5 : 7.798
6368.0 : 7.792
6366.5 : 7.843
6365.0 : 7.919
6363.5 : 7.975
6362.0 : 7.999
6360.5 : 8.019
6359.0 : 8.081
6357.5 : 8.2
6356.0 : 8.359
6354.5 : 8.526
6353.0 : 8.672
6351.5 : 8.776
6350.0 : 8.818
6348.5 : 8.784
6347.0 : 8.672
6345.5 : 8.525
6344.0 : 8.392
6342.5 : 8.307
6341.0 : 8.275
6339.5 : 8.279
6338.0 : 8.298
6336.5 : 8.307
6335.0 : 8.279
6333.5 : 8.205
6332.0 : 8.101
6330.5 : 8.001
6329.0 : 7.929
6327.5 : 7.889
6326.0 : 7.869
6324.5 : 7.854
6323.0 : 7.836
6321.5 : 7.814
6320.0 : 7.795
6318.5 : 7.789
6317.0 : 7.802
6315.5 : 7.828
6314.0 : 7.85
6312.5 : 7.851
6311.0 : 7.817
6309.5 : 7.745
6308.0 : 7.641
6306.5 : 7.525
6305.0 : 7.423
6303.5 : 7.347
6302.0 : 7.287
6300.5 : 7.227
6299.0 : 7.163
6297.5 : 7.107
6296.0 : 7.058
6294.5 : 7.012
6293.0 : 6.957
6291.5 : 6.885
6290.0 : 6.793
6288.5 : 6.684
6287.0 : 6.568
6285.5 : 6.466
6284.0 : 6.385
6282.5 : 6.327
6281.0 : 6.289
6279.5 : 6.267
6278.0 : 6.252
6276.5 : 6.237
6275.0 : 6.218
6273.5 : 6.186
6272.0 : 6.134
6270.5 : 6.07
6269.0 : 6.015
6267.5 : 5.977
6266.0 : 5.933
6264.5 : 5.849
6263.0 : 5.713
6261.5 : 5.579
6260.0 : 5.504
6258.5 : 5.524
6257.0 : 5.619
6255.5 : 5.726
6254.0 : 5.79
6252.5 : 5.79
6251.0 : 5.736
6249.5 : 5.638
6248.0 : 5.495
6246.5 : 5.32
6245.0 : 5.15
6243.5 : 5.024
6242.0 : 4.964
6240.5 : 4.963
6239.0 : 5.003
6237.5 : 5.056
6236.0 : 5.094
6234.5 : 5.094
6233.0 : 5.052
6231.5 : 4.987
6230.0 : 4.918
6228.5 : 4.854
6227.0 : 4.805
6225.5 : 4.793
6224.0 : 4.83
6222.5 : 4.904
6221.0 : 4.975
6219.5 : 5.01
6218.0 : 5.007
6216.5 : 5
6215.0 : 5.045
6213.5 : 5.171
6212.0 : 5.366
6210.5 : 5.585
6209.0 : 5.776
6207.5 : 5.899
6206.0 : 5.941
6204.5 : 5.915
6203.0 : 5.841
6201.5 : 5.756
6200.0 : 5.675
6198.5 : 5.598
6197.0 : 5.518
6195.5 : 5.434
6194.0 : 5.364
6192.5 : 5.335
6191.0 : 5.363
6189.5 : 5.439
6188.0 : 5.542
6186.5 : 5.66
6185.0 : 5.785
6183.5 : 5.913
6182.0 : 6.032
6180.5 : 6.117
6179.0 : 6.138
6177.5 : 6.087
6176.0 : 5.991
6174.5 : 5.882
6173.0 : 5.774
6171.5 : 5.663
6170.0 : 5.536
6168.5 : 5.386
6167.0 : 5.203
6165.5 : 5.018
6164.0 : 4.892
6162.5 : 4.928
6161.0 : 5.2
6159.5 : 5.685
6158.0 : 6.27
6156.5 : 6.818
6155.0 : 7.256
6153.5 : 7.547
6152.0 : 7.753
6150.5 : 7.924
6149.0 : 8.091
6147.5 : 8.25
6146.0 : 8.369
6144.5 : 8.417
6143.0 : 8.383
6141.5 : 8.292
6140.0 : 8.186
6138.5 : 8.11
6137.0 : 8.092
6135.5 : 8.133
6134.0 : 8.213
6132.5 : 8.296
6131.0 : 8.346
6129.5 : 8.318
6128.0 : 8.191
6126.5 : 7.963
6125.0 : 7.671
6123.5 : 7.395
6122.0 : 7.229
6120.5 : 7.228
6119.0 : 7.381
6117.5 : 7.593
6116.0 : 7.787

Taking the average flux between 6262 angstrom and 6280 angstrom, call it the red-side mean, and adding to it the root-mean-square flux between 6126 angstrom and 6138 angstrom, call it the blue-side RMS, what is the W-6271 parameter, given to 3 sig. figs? 14.3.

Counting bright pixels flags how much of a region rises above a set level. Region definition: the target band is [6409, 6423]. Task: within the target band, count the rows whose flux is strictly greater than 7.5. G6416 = 9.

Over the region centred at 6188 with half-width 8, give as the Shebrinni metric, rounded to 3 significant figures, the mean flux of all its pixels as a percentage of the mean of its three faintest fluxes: 105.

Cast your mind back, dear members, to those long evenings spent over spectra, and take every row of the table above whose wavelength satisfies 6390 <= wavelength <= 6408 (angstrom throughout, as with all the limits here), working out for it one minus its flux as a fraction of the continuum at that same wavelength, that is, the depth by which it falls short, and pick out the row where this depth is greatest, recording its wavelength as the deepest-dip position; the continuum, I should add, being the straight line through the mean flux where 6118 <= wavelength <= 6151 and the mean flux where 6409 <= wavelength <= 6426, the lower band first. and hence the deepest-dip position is 6390.5 angstrom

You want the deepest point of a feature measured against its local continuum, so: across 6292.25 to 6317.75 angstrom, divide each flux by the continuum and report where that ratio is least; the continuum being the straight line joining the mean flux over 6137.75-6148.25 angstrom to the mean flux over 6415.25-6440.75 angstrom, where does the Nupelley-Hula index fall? 6293.0 angstrom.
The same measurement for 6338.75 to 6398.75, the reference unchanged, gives 6386.0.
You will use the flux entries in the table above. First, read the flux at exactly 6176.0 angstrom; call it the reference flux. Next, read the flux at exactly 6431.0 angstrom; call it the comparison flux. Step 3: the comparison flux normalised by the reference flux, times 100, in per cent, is 157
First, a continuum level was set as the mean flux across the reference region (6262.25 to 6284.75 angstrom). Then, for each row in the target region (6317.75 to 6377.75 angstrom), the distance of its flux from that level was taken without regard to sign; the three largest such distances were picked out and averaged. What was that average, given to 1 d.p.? 2.7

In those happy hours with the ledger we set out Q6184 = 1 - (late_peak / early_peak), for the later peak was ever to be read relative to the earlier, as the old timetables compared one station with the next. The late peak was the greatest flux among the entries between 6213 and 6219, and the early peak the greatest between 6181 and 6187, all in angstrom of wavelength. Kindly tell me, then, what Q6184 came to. 0.1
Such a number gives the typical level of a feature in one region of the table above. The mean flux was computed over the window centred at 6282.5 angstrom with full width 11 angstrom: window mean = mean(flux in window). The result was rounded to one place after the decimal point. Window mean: 6.4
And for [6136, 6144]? 8.2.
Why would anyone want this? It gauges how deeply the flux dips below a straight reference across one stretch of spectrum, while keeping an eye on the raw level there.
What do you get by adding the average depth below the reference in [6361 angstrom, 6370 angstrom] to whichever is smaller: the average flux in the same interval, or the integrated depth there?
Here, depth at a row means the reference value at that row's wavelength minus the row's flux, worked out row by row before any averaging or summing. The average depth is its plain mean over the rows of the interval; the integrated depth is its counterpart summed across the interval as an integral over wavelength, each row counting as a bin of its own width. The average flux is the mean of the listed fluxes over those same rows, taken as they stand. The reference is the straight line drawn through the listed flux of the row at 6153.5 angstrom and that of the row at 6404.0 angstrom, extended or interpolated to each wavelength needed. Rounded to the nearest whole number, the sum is 6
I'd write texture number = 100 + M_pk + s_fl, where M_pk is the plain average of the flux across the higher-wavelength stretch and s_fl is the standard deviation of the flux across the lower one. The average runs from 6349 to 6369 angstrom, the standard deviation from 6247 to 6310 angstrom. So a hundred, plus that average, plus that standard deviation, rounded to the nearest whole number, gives 109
